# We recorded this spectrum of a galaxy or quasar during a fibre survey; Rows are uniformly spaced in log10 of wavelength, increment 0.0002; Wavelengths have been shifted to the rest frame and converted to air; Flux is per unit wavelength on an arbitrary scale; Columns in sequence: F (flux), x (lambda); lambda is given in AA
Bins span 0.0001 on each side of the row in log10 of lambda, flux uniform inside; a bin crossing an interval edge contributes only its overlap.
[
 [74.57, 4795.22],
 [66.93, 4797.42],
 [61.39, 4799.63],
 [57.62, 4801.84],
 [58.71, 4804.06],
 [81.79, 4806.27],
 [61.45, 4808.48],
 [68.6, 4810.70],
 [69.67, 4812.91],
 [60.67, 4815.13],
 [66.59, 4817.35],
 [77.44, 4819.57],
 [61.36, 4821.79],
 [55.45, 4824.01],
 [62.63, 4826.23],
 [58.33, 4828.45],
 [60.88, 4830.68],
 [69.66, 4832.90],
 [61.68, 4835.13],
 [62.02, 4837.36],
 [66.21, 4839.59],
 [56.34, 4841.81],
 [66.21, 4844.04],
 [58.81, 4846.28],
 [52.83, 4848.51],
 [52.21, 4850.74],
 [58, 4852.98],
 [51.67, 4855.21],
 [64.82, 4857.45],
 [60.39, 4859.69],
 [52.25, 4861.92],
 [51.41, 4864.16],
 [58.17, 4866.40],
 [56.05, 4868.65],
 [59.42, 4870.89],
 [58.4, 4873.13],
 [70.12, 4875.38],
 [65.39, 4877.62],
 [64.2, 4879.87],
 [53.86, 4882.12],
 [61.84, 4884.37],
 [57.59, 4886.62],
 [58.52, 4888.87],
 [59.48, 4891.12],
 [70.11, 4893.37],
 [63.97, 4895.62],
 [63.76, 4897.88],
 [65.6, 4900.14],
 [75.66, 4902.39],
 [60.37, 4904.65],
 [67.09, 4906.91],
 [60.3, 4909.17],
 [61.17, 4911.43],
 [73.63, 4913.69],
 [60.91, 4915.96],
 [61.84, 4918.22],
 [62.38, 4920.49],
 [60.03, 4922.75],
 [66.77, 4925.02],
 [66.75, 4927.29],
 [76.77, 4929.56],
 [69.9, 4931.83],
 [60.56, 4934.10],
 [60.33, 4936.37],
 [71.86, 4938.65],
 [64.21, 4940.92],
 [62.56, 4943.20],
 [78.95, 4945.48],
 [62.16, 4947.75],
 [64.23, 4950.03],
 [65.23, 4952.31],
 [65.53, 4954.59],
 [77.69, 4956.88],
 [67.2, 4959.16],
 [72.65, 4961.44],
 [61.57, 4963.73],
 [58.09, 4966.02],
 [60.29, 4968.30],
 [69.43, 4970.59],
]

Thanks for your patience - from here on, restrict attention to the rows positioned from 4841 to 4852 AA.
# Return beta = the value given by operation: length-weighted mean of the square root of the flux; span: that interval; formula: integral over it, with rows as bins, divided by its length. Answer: 7.6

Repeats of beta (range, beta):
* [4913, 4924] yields 8.0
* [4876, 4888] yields 7.8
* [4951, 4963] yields 8.3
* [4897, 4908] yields 8.2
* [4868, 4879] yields 7.9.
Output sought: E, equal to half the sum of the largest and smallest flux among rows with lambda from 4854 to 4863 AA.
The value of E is 58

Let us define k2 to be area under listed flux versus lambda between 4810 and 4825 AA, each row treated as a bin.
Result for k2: 985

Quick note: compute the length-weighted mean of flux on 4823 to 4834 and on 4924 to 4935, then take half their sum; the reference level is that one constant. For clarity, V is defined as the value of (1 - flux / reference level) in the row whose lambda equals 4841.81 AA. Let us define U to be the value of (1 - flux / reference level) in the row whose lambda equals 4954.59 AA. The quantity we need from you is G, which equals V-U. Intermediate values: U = -0.010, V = 0.13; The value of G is 0.14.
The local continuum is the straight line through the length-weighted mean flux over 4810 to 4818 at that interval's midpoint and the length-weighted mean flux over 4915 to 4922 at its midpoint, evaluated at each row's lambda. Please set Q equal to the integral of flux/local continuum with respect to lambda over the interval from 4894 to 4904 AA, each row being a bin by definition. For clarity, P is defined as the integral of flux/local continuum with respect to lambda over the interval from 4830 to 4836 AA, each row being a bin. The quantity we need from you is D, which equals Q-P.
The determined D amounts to 5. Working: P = 5.9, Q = 10.7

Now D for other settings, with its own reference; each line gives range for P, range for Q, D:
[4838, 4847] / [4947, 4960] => 6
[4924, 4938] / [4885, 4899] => -1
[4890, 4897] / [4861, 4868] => -1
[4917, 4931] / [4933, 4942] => -5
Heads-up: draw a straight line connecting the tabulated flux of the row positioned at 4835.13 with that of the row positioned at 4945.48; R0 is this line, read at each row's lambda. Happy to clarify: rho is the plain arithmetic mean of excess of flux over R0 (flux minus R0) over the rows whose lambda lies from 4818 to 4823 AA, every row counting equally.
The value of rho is 10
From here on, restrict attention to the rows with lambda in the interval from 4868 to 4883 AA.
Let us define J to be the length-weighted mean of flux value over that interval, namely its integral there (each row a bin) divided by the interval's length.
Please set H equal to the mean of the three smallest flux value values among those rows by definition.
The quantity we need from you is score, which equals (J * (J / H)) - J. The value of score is 5.7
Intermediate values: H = 56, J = 61.3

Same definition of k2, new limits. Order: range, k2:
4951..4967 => 1070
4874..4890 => 985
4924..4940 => 1080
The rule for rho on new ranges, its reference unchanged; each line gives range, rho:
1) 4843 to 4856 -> -7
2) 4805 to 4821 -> 11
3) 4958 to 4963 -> -11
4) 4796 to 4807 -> 9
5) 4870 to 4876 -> -5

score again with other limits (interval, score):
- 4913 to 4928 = 3.5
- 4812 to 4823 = 4.4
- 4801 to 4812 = 7.4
